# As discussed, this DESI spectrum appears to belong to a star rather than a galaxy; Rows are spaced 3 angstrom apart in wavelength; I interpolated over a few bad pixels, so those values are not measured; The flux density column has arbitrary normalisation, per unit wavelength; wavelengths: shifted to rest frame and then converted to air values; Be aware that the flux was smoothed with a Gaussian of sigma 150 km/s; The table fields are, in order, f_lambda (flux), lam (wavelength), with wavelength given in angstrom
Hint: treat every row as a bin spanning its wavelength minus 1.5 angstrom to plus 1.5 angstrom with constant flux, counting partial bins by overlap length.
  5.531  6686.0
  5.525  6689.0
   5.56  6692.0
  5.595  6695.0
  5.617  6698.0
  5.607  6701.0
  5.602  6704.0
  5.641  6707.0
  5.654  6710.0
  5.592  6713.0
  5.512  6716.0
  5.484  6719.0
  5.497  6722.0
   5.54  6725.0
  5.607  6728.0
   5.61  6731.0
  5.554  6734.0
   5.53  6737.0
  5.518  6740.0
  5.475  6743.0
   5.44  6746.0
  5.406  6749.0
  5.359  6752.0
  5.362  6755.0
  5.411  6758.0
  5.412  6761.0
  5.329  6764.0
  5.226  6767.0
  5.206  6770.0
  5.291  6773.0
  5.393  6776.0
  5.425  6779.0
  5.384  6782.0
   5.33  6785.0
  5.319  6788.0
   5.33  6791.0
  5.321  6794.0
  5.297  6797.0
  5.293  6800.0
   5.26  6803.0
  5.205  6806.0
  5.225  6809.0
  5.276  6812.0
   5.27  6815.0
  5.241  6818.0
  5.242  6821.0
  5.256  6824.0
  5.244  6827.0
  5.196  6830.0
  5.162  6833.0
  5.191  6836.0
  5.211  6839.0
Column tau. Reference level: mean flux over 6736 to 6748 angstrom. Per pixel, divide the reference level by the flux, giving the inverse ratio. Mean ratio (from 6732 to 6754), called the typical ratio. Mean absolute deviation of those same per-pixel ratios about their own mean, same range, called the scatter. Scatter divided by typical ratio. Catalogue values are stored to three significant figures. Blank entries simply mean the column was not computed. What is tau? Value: 0.0106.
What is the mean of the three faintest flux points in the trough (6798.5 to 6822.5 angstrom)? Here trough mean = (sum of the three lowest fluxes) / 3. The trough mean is 5.22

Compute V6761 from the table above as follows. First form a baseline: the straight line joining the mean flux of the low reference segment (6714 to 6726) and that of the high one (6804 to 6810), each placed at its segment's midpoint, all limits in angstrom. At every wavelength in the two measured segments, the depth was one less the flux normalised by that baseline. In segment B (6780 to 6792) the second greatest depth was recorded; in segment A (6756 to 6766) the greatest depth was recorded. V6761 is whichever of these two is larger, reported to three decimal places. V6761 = 0.006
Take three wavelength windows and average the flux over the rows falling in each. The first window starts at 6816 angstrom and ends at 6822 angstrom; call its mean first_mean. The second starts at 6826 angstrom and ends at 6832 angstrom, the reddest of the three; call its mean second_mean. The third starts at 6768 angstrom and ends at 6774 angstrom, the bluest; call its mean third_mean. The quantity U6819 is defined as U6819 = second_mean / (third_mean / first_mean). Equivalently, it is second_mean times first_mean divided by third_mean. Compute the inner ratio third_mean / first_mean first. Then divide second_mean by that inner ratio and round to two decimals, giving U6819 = 5.21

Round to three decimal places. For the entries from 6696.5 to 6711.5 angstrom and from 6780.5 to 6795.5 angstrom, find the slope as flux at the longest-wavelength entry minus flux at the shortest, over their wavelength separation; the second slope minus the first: -0.008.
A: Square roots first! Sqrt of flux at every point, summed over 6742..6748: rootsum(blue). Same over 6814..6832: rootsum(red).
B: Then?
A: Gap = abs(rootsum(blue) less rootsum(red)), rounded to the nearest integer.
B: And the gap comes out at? 9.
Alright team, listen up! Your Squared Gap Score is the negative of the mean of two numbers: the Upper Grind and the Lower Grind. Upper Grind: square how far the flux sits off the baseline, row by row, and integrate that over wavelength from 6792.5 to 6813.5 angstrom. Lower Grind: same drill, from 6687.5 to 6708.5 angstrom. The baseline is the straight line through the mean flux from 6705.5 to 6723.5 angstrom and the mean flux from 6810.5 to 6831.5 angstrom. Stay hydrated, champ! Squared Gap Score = -0.05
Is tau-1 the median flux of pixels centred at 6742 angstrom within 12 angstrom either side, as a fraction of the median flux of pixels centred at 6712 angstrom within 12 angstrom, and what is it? 0.982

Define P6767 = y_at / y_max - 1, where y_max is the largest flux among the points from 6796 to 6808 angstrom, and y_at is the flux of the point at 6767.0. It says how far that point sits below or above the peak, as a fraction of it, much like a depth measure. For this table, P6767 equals -0.013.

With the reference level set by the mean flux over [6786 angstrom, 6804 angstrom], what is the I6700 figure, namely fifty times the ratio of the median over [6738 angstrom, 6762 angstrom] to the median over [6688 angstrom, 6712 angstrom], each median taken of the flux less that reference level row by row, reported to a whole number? 18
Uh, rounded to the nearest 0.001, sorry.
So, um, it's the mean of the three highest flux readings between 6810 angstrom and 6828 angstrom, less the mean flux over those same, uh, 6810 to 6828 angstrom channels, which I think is 0.013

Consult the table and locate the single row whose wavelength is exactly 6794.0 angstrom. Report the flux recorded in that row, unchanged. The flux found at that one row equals 5.321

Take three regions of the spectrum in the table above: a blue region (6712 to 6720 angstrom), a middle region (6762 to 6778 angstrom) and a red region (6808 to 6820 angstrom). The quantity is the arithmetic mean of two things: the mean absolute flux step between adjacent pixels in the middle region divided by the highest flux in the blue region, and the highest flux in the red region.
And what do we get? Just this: 2.64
